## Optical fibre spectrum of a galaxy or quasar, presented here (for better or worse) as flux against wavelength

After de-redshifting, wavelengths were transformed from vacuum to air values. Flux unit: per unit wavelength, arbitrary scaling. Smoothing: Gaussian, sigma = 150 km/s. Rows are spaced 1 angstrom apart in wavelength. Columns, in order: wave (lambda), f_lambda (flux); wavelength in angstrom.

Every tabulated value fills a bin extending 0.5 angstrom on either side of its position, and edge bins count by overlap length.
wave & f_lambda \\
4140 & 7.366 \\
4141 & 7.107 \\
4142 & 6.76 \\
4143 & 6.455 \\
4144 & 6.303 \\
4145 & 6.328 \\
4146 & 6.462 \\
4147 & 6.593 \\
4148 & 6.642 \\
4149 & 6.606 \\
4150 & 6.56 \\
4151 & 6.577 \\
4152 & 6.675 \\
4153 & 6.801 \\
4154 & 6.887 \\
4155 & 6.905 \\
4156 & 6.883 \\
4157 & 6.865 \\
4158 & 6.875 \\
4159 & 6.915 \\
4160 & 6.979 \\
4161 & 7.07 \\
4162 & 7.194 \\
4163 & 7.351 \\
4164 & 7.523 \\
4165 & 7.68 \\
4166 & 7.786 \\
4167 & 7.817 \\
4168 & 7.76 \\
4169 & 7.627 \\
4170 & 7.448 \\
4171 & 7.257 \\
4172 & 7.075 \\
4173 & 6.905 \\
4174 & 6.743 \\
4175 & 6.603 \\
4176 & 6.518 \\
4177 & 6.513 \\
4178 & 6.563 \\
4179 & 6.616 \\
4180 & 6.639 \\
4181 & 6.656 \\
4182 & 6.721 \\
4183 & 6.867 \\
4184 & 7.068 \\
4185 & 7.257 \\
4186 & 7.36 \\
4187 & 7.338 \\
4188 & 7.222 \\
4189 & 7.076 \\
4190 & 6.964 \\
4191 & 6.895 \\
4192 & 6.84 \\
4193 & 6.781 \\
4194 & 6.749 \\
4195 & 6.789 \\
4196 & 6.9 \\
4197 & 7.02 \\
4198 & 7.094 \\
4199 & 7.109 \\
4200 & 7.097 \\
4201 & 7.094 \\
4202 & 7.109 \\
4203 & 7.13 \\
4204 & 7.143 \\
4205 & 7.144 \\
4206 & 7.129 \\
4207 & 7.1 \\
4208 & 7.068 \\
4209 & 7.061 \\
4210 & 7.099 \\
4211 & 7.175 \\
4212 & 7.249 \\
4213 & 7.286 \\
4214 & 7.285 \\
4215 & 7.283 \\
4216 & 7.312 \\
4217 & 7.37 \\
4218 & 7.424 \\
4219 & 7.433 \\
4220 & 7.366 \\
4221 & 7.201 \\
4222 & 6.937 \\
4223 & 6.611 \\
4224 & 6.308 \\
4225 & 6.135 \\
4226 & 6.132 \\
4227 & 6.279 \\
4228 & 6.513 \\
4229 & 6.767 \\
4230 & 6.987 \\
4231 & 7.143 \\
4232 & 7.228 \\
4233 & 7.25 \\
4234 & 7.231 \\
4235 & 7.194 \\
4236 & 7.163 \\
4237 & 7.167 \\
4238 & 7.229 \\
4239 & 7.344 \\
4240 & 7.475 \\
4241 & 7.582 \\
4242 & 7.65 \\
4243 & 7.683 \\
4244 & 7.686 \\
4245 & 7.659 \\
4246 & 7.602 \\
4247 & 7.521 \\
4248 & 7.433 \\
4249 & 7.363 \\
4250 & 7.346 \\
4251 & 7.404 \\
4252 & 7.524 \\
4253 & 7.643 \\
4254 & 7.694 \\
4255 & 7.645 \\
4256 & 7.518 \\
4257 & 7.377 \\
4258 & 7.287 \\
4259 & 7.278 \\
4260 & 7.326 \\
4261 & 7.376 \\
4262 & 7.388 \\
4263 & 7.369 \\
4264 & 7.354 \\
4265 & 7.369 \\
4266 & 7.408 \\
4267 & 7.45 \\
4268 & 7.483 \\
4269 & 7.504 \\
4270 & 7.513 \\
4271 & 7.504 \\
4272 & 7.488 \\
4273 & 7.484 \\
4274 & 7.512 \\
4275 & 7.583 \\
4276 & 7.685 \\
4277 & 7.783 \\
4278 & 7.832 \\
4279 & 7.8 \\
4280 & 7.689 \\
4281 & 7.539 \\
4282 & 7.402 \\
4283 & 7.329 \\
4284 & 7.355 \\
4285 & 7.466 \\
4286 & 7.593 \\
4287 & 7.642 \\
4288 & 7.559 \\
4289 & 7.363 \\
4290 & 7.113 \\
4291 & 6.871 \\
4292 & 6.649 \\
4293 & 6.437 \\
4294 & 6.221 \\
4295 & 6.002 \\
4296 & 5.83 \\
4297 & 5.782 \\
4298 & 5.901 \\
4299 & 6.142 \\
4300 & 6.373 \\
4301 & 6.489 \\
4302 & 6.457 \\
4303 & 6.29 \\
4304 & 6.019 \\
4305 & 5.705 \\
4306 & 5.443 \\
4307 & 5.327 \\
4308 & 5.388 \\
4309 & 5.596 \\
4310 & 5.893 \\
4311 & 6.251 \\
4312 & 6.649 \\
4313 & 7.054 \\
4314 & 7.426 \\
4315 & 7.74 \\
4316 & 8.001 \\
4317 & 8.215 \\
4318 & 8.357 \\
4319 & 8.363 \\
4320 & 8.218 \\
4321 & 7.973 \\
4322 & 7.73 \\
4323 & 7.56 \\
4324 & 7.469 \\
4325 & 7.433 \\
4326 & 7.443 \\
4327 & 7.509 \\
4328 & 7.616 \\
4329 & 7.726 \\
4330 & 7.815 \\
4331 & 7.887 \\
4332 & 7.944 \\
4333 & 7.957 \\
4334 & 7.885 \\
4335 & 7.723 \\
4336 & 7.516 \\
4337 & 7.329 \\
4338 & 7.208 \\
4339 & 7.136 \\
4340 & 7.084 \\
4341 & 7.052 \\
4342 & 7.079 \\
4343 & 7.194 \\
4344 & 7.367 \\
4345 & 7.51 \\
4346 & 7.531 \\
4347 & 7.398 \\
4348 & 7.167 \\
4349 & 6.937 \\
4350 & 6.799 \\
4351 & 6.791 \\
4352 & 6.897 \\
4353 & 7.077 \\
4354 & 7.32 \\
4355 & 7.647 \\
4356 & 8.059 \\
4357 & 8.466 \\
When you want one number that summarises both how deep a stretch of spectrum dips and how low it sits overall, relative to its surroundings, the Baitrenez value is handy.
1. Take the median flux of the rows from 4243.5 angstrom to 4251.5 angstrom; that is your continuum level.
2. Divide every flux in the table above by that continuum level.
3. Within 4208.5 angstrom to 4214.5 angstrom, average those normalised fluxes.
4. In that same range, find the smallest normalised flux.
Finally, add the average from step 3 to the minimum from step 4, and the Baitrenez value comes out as 1.91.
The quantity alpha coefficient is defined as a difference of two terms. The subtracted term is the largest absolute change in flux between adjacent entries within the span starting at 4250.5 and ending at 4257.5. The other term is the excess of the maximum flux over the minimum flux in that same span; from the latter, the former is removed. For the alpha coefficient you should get 0.18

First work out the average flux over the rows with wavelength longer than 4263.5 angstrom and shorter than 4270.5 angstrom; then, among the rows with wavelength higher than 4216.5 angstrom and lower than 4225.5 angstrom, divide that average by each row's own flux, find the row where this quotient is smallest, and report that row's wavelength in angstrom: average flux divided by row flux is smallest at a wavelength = 4219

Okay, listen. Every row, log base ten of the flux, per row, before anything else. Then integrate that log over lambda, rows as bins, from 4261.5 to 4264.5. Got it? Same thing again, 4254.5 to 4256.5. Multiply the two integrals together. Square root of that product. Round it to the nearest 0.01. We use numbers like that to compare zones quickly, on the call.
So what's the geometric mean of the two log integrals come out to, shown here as 2.14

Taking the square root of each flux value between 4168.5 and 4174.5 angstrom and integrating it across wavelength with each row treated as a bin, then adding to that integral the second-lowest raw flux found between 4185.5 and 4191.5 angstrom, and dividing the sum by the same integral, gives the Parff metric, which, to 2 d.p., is 1.43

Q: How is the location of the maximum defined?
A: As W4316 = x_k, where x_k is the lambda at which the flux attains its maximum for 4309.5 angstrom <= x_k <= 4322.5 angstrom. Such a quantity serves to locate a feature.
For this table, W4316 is 4319 angstrom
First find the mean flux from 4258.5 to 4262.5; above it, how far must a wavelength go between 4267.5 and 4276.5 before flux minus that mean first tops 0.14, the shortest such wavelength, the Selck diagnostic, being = 4268 angstrom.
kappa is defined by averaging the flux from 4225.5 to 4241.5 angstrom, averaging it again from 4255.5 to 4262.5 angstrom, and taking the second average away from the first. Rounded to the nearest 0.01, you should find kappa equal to -0.32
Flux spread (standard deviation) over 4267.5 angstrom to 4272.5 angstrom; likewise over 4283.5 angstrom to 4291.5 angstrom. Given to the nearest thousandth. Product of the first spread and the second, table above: 0.003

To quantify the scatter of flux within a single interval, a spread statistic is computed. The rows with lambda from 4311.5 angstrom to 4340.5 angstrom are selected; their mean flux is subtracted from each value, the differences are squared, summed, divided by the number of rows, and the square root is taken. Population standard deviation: 0.40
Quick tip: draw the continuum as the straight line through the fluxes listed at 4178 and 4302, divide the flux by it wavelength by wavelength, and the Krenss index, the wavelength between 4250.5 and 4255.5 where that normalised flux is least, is 4251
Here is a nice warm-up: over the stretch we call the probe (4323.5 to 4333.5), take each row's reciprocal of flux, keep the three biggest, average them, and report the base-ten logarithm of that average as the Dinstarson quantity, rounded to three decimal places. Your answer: -0.872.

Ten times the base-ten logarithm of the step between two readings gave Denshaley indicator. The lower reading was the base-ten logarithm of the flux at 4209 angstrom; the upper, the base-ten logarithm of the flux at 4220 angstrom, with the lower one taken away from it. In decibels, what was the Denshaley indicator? -17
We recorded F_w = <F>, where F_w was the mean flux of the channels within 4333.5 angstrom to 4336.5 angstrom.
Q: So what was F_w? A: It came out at 7.71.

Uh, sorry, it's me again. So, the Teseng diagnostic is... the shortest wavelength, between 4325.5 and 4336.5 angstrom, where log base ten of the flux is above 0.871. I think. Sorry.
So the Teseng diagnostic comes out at 4326 angstrom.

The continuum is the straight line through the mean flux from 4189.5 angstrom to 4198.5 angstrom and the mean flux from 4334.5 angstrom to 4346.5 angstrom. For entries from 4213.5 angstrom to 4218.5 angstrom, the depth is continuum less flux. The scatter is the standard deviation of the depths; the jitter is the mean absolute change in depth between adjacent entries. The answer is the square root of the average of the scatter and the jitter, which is 0.21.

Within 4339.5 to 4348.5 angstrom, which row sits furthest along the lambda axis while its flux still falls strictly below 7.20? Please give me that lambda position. 4348 angstrom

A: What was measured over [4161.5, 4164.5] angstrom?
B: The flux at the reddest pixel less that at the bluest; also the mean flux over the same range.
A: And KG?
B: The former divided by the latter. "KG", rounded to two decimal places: 0.04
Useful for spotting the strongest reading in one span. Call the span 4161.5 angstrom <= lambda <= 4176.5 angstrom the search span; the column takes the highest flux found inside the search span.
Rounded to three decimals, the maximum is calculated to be 7.817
